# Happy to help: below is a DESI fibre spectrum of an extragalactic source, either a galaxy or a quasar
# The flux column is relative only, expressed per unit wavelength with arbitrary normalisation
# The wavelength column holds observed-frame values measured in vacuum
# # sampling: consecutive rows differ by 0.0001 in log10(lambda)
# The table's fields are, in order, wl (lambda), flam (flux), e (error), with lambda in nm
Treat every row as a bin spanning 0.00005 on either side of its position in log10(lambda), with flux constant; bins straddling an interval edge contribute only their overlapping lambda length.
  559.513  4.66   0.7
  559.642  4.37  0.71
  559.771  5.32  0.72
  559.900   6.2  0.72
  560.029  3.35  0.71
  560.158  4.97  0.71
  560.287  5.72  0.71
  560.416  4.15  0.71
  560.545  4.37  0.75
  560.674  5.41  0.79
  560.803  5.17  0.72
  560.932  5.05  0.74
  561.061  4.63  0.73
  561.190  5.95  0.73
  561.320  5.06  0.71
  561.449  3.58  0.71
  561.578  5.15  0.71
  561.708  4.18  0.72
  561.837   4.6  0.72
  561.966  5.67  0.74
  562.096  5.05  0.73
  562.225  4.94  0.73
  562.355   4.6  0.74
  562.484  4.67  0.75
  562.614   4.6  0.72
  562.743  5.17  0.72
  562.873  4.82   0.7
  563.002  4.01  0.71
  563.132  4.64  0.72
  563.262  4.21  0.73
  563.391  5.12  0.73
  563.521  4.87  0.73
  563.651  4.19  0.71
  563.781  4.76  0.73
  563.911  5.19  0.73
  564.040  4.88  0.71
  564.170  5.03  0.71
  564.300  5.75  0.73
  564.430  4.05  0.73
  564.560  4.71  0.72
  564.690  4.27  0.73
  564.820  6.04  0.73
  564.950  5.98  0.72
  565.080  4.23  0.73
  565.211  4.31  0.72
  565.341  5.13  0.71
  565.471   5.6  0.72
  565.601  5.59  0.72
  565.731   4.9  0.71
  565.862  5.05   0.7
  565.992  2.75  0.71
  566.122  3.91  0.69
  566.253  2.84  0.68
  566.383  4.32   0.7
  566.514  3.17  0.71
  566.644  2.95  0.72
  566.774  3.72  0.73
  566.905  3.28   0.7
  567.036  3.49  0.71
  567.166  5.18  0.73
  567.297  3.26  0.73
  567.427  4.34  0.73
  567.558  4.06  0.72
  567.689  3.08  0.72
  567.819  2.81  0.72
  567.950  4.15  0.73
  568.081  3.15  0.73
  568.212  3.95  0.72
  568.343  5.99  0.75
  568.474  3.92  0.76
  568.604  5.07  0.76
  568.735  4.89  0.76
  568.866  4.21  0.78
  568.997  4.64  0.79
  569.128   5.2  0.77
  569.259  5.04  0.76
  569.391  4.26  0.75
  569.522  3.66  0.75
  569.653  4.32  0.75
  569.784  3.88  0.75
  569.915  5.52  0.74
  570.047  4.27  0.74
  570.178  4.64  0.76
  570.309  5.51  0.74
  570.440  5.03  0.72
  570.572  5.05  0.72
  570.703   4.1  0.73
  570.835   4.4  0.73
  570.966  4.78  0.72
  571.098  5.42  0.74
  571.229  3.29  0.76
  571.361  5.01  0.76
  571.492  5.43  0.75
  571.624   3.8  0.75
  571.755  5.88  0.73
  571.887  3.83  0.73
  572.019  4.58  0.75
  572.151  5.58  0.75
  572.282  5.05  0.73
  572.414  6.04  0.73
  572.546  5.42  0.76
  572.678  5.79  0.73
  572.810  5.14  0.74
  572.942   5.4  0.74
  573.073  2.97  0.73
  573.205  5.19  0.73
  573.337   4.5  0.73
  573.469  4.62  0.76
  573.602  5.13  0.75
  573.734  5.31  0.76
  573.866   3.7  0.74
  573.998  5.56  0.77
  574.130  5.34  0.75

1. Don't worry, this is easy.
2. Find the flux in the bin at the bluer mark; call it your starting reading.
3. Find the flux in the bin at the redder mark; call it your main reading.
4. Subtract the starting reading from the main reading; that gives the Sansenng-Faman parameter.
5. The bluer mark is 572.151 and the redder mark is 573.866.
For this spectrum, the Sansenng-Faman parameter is -1.9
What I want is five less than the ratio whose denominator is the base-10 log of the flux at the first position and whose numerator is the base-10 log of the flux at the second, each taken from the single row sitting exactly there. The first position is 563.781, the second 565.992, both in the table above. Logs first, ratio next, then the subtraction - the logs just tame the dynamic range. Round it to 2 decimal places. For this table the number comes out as -4.35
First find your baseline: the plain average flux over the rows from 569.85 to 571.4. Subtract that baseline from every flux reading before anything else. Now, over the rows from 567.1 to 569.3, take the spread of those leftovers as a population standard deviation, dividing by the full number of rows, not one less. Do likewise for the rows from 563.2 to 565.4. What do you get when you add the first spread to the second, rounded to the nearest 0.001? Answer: 1.468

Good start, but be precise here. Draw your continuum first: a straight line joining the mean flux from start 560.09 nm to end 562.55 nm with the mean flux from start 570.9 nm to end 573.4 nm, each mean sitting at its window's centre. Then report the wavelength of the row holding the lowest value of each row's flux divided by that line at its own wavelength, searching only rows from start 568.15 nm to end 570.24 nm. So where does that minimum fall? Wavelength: 569.522 nm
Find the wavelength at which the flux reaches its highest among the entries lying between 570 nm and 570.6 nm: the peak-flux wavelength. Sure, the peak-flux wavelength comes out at 570.309 nm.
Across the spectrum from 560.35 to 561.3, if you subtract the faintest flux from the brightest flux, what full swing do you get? 1.8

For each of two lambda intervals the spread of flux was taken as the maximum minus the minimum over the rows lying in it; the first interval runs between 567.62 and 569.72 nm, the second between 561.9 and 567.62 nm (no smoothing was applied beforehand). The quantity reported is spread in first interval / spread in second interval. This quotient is 0.97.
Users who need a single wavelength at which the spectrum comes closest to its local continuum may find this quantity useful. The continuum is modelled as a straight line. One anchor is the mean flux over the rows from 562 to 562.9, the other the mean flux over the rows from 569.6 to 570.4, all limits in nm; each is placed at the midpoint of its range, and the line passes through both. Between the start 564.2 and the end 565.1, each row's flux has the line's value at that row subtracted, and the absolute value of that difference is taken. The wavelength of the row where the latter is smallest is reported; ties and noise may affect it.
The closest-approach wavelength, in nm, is 564.560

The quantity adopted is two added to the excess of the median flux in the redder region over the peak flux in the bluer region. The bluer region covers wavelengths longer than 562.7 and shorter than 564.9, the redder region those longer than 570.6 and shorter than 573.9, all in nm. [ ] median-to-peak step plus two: 1.0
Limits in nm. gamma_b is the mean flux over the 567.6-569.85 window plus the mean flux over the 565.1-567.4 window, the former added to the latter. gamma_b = 8.3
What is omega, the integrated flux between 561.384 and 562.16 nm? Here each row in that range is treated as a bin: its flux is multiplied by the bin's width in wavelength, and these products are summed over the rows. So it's 3.65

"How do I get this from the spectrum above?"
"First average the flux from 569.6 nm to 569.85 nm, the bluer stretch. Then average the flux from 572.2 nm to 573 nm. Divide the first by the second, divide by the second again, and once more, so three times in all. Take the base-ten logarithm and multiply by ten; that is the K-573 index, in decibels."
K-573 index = -16.0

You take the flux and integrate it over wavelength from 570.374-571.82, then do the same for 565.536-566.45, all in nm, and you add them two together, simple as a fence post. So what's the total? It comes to 11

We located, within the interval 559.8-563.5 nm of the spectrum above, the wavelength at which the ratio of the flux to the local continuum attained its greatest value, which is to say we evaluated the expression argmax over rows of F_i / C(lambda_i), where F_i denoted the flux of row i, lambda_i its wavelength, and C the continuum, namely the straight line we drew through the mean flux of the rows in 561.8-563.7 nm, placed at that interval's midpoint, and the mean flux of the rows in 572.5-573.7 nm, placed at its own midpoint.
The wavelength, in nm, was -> 559.900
